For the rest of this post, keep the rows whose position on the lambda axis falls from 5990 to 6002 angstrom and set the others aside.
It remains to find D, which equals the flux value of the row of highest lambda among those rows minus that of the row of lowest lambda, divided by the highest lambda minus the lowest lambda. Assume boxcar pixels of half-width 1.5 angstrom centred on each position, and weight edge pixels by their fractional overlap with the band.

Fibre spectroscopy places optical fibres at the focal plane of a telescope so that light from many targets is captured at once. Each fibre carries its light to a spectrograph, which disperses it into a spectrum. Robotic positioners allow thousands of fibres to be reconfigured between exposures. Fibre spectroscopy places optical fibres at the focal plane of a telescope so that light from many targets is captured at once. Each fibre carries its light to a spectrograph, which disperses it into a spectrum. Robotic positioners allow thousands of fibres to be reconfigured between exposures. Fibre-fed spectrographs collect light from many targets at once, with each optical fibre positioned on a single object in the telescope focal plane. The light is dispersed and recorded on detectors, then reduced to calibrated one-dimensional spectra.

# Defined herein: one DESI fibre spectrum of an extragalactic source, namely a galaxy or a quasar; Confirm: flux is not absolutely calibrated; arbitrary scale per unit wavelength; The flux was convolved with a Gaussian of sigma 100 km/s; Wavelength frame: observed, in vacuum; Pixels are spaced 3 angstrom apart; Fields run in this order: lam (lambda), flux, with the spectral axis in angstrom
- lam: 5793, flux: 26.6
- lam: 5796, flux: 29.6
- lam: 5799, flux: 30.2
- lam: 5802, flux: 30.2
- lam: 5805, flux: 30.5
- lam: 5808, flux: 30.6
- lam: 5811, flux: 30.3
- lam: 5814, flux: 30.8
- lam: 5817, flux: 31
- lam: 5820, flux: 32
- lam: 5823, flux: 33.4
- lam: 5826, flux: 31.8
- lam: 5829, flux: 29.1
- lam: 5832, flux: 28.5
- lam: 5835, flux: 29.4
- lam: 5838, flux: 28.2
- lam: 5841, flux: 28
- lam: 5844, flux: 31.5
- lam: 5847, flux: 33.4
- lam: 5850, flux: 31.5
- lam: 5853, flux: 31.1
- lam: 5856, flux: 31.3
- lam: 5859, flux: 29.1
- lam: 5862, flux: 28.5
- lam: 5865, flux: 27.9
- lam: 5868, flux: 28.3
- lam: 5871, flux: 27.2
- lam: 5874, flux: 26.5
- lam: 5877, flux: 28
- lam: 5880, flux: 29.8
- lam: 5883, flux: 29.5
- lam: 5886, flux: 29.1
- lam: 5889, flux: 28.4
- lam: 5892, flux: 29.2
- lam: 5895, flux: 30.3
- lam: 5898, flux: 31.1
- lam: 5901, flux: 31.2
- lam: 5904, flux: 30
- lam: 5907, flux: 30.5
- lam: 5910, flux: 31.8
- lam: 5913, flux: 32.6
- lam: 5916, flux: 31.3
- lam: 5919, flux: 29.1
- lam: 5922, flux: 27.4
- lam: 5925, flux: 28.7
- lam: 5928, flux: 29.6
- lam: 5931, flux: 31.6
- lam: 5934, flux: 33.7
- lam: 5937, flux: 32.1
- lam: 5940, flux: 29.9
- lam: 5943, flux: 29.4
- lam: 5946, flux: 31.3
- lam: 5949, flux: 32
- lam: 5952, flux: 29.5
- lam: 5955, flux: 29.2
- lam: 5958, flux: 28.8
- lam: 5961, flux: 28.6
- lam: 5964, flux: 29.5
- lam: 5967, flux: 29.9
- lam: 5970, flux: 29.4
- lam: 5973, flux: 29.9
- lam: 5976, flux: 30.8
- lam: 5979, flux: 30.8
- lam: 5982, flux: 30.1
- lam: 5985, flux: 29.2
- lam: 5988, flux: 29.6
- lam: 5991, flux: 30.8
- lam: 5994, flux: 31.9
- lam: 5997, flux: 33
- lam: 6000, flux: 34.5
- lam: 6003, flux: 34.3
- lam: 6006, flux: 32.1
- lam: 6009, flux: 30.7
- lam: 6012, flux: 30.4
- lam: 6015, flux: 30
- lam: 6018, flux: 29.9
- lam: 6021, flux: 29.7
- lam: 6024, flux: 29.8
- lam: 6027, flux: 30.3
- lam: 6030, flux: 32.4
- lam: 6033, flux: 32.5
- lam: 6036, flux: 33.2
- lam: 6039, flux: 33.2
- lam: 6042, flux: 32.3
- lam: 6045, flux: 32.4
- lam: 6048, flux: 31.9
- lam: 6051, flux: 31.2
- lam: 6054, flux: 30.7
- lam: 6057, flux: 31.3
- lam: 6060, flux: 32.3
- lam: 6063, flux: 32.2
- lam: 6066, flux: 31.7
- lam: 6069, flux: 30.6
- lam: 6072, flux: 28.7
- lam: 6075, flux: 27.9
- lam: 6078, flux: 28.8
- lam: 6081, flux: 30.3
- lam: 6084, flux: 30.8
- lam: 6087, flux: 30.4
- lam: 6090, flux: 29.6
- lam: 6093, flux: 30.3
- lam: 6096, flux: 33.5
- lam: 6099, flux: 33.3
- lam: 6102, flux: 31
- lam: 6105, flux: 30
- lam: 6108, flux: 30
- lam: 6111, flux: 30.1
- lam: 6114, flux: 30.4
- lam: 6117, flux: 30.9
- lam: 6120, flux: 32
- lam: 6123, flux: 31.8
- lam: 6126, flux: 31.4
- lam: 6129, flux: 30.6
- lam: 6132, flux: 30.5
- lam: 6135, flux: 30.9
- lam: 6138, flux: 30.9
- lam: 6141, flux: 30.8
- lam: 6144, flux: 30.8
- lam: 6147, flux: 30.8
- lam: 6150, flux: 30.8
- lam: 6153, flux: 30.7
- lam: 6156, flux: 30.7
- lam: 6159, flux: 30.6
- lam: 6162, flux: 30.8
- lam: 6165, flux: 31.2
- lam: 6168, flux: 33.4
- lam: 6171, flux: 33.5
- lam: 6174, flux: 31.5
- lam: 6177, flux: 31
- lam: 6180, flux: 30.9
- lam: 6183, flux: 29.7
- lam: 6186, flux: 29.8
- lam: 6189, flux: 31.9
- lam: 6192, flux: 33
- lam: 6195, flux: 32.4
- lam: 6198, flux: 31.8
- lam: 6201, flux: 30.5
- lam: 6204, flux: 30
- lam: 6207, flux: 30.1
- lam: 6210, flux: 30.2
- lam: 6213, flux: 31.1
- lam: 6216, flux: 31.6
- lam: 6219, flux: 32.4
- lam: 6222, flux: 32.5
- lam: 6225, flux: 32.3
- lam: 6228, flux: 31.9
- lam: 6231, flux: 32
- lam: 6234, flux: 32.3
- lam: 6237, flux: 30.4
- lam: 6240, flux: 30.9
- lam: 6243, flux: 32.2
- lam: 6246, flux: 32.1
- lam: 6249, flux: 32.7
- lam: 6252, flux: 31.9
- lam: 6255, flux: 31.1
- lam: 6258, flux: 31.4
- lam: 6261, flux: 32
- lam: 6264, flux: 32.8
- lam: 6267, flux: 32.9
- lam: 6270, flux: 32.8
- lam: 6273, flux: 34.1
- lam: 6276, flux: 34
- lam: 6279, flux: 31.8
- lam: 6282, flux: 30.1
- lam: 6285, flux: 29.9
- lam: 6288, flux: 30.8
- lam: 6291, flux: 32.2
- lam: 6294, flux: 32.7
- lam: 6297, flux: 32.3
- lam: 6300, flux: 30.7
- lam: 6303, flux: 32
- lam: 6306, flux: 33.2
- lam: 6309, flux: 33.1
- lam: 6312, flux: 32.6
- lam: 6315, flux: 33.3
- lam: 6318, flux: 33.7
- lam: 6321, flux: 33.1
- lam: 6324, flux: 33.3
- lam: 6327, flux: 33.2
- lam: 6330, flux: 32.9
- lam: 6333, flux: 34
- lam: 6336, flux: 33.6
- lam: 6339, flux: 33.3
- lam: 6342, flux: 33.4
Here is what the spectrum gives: 0.41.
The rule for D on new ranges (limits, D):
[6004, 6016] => -0.23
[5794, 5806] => 0.10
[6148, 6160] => -0.02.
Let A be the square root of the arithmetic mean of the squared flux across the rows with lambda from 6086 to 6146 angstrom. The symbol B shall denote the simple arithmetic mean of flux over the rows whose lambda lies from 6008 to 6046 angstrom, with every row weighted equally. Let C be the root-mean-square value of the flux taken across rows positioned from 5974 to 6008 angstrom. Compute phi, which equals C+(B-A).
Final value 31.9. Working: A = 31.0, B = 31.3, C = 31.6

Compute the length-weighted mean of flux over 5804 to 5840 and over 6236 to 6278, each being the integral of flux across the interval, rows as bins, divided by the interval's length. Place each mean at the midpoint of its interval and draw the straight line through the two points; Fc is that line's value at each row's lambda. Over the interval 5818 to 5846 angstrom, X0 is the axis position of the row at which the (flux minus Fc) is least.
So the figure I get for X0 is 5841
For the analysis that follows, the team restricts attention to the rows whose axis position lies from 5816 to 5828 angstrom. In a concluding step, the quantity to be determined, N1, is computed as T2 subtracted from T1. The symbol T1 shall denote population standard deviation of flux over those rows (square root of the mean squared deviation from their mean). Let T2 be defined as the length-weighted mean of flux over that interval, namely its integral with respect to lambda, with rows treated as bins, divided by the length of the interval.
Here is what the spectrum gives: -31.1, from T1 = 0.86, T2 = 32.0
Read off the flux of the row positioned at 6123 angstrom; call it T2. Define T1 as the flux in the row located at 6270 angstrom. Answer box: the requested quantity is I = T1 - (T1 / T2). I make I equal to 31.8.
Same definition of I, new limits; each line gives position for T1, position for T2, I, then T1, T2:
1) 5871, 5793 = 26.2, 27.2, 26.6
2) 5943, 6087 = 28.4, 29.4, 30.4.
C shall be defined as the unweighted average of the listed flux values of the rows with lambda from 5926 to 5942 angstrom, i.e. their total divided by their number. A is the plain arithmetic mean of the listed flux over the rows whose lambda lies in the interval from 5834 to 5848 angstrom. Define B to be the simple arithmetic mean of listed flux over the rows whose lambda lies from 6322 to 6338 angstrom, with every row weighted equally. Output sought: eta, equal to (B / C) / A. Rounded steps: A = 30.1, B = 33.4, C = 31.4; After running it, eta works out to 0.0354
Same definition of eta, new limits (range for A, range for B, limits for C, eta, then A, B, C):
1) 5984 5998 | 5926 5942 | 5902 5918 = 0.0325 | 30.9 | 31.4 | 31.2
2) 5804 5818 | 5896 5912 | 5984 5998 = 0.0327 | 30.6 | 30.9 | 30.9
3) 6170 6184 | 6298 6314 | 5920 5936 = 0.0342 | 31.3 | 32.3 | 30.2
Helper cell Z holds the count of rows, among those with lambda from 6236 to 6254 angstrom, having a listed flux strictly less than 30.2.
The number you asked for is 0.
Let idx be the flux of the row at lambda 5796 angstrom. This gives 29.6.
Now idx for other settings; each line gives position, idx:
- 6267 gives 32.9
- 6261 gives 32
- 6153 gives 30.7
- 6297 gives 32.3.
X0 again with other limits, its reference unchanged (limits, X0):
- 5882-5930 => 5922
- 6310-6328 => 6312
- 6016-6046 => 6021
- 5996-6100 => 6075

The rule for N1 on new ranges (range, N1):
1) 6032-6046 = -32.3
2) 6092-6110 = -29.9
